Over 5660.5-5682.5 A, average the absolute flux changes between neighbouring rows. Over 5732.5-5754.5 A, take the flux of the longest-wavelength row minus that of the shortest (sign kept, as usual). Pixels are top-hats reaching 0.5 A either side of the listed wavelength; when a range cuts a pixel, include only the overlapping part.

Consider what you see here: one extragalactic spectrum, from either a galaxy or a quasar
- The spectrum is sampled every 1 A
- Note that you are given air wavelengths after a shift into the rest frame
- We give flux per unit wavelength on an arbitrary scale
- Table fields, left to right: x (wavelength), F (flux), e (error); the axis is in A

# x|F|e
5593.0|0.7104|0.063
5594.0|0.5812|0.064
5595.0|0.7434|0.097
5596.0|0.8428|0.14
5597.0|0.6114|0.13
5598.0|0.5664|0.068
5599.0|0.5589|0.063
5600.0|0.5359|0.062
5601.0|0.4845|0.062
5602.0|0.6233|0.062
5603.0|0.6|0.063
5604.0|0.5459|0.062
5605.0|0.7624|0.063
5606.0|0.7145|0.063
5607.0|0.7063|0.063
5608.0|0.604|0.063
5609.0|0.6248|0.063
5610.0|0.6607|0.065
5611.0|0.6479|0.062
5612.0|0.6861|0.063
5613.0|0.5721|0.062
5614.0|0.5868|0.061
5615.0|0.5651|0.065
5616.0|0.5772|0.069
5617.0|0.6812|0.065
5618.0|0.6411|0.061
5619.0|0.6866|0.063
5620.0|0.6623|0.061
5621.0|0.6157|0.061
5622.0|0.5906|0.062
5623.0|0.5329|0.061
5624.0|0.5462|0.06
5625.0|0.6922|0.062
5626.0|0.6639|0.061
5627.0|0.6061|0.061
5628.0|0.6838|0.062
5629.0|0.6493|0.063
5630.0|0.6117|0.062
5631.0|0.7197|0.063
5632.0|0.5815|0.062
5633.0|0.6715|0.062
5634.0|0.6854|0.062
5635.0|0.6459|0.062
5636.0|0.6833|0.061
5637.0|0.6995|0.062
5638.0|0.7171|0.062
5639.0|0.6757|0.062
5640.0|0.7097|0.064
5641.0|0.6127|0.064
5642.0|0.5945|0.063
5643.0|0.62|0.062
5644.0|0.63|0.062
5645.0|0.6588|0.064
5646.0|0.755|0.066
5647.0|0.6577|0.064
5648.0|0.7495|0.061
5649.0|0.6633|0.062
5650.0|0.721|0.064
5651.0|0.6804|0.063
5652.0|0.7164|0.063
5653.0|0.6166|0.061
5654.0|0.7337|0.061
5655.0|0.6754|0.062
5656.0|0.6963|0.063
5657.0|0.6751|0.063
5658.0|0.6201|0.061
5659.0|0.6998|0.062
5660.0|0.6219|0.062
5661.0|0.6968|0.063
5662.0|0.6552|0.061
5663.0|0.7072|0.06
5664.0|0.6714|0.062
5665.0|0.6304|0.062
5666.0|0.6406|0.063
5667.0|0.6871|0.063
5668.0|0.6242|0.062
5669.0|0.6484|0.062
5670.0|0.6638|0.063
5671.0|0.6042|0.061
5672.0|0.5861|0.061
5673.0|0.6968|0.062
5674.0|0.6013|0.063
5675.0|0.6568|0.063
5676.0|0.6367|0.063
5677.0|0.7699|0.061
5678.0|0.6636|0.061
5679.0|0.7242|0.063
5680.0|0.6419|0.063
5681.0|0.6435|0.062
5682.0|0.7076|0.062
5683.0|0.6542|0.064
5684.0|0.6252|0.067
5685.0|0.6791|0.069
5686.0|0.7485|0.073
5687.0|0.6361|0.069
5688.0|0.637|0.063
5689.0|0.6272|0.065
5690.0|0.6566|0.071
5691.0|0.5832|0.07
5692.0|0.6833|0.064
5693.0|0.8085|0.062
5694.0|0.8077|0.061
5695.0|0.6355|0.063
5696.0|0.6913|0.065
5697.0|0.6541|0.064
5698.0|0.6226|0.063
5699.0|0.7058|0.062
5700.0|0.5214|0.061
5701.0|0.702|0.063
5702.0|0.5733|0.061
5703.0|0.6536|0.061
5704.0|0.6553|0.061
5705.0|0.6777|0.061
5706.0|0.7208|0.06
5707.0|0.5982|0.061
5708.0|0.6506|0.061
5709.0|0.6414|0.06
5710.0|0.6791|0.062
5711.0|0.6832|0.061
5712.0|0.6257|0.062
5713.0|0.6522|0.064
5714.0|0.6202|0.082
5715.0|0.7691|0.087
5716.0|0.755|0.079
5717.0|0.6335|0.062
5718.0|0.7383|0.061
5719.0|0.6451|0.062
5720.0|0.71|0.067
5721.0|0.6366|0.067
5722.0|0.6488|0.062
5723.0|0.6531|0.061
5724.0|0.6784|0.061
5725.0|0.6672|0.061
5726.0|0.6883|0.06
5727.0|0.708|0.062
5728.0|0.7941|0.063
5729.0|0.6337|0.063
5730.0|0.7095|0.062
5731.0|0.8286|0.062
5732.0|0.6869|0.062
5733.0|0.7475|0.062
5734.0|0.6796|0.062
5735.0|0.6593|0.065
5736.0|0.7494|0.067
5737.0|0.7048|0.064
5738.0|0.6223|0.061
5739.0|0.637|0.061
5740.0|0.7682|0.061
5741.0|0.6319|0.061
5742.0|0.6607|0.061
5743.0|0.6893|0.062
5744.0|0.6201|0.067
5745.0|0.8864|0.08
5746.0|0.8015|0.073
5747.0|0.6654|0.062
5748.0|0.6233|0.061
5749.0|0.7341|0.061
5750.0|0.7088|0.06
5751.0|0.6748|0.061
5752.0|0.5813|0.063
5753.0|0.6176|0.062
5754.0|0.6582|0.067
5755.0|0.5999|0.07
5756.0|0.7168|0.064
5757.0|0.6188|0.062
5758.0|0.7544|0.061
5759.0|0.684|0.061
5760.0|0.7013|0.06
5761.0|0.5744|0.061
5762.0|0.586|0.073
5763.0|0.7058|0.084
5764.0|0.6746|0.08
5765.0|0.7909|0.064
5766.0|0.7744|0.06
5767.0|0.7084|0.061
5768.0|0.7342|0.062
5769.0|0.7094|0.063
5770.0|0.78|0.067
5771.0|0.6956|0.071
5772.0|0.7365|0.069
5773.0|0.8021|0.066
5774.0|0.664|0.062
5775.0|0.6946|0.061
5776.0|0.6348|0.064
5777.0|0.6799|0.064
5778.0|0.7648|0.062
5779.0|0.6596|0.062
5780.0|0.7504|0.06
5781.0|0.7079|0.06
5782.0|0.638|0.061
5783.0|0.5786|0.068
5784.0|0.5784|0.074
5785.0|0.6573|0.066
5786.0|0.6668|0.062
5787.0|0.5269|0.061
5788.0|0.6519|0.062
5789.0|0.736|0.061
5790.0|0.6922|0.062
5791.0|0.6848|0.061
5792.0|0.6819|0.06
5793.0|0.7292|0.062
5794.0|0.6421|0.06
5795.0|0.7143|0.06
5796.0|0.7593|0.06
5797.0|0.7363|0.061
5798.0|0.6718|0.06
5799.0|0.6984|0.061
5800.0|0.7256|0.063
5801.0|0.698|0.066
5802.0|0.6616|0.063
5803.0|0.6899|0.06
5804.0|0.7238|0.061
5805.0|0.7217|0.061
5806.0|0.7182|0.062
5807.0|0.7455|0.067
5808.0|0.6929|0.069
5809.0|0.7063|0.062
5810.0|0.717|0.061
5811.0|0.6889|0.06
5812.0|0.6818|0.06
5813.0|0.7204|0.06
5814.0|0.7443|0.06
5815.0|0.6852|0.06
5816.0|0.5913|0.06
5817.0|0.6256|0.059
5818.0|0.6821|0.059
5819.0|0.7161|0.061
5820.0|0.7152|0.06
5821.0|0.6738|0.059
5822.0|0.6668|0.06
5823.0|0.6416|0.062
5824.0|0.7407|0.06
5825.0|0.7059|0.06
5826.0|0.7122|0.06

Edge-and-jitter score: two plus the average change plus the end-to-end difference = 1.96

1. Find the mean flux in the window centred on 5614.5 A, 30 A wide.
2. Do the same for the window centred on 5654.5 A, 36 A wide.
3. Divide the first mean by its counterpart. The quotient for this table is 0.94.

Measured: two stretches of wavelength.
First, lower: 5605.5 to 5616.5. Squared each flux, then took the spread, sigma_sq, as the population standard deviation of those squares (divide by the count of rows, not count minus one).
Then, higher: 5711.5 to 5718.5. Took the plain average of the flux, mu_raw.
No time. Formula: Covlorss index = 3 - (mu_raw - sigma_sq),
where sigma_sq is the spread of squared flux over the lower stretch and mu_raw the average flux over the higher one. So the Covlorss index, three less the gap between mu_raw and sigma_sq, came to 2.382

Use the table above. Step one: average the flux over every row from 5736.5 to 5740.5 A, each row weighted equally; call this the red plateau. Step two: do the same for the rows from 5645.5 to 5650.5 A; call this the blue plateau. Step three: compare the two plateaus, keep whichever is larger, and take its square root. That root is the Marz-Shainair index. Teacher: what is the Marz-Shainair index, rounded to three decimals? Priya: 0.842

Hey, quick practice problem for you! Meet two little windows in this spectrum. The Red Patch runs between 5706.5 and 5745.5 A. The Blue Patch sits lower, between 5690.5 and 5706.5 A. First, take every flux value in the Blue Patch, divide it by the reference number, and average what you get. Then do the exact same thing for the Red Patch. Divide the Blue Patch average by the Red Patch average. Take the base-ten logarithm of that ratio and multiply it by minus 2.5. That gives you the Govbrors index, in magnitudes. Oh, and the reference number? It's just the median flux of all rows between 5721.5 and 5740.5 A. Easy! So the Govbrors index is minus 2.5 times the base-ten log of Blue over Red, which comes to 0.030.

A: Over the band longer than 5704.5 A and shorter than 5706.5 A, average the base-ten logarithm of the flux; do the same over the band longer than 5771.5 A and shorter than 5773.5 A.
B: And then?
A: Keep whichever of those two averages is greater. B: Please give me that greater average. -0.114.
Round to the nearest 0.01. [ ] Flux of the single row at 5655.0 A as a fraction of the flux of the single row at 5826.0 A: 0.95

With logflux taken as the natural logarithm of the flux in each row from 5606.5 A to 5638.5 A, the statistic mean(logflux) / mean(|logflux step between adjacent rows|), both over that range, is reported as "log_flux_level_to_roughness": -5.64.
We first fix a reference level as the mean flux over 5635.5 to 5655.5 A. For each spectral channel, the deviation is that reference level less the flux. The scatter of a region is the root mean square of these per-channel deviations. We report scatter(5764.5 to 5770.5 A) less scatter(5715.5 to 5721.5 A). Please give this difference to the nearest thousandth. 0.028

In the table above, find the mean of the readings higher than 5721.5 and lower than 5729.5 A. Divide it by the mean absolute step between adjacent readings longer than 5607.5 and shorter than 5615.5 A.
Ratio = 18.5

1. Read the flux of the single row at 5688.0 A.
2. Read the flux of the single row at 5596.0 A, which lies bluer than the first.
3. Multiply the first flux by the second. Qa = 0.54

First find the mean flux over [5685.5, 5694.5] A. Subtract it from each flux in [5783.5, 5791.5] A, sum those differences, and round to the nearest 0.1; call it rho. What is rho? -0.3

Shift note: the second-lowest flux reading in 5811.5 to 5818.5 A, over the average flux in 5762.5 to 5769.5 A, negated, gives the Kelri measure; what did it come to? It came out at -0.86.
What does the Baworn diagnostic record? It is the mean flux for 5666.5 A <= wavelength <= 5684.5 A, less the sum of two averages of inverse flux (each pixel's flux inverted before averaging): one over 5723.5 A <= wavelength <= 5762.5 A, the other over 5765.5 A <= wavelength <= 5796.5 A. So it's -2.27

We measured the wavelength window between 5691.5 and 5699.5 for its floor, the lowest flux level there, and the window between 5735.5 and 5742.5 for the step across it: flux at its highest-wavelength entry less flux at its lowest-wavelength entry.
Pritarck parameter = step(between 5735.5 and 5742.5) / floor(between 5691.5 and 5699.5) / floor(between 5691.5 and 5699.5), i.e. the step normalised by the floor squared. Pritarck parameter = -0.23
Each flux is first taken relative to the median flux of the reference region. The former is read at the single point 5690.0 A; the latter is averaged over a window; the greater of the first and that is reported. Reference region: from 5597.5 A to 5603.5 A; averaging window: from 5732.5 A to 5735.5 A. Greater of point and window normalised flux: 1.24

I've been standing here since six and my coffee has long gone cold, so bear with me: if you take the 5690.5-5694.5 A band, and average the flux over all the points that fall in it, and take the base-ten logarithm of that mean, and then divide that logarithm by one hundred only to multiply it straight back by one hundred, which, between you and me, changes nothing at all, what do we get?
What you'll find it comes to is -0.142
